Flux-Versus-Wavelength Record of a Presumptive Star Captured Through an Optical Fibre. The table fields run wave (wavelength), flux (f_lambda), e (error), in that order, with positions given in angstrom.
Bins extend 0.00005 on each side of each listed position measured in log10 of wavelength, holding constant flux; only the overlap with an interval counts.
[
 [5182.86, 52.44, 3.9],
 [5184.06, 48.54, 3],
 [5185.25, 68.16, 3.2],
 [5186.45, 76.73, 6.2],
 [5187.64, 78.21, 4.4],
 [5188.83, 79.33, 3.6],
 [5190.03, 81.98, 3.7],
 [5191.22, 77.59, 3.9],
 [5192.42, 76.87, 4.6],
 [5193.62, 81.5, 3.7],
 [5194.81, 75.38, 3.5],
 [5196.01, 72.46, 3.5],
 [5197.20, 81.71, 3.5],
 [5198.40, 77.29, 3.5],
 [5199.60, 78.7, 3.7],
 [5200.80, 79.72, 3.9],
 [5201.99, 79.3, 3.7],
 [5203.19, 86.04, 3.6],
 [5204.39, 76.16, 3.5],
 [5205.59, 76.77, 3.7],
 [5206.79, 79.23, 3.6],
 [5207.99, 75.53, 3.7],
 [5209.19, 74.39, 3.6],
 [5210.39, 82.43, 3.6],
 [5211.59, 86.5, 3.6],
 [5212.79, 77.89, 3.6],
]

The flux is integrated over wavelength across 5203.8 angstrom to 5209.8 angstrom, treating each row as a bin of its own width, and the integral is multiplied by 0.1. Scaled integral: 45.8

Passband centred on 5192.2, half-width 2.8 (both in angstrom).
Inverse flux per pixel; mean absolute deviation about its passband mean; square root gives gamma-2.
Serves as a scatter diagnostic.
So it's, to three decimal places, 0.020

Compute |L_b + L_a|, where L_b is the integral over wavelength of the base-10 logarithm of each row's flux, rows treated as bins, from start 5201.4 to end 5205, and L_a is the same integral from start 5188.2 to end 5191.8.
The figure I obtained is 13.7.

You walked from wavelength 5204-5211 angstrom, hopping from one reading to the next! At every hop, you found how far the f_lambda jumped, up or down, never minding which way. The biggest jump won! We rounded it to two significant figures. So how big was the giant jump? 8.0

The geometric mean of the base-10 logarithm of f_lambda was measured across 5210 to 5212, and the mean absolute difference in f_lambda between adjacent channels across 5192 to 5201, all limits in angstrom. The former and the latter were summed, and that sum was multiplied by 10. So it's 61.8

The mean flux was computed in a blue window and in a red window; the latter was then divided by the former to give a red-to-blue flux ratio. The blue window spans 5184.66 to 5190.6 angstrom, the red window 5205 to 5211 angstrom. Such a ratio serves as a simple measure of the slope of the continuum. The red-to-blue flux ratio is 1.01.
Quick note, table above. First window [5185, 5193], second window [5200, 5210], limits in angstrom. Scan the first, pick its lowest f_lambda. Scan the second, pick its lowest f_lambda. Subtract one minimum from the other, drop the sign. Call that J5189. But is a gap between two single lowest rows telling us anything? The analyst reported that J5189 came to 6.2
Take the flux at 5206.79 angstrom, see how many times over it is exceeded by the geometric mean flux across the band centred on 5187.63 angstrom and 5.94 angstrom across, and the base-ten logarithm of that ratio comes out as -0.01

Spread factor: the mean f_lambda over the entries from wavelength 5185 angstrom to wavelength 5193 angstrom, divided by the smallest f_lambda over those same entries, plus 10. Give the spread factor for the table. 11.1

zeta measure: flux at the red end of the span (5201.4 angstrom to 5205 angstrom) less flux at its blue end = -3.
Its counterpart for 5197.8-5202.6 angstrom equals 2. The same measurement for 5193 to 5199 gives -4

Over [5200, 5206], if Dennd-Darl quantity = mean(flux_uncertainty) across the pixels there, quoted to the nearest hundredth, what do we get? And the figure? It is 3.68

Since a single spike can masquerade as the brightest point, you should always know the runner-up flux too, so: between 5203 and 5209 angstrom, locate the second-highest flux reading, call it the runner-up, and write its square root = 8.90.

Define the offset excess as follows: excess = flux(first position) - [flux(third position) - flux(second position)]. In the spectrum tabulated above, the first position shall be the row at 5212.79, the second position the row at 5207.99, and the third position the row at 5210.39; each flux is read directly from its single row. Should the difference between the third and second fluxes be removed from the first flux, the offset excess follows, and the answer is 71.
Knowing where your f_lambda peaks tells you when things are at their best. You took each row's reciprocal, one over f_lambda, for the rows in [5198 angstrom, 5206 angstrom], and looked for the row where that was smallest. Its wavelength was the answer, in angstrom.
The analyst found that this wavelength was 5203.19 angstrom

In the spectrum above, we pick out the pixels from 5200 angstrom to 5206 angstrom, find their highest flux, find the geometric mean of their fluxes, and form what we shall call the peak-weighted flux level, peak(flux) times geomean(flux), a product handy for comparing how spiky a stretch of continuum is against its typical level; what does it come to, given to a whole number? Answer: 6842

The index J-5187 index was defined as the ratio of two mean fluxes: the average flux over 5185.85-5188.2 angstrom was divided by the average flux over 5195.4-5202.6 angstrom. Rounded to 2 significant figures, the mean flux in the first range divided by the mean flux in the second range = 0.99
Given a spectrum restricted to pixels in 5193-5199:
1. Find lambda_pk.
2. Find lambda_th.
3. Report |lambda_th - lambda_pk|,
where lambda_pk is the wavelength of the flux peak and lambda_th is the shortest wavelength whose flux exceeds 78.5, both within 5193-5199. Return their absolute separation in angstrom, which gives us 3.6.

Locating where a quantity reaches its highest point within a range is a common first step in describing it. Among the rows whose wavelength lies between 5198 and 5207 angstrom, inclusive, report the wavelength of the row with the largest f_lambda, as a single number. 5203.19 angstrom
